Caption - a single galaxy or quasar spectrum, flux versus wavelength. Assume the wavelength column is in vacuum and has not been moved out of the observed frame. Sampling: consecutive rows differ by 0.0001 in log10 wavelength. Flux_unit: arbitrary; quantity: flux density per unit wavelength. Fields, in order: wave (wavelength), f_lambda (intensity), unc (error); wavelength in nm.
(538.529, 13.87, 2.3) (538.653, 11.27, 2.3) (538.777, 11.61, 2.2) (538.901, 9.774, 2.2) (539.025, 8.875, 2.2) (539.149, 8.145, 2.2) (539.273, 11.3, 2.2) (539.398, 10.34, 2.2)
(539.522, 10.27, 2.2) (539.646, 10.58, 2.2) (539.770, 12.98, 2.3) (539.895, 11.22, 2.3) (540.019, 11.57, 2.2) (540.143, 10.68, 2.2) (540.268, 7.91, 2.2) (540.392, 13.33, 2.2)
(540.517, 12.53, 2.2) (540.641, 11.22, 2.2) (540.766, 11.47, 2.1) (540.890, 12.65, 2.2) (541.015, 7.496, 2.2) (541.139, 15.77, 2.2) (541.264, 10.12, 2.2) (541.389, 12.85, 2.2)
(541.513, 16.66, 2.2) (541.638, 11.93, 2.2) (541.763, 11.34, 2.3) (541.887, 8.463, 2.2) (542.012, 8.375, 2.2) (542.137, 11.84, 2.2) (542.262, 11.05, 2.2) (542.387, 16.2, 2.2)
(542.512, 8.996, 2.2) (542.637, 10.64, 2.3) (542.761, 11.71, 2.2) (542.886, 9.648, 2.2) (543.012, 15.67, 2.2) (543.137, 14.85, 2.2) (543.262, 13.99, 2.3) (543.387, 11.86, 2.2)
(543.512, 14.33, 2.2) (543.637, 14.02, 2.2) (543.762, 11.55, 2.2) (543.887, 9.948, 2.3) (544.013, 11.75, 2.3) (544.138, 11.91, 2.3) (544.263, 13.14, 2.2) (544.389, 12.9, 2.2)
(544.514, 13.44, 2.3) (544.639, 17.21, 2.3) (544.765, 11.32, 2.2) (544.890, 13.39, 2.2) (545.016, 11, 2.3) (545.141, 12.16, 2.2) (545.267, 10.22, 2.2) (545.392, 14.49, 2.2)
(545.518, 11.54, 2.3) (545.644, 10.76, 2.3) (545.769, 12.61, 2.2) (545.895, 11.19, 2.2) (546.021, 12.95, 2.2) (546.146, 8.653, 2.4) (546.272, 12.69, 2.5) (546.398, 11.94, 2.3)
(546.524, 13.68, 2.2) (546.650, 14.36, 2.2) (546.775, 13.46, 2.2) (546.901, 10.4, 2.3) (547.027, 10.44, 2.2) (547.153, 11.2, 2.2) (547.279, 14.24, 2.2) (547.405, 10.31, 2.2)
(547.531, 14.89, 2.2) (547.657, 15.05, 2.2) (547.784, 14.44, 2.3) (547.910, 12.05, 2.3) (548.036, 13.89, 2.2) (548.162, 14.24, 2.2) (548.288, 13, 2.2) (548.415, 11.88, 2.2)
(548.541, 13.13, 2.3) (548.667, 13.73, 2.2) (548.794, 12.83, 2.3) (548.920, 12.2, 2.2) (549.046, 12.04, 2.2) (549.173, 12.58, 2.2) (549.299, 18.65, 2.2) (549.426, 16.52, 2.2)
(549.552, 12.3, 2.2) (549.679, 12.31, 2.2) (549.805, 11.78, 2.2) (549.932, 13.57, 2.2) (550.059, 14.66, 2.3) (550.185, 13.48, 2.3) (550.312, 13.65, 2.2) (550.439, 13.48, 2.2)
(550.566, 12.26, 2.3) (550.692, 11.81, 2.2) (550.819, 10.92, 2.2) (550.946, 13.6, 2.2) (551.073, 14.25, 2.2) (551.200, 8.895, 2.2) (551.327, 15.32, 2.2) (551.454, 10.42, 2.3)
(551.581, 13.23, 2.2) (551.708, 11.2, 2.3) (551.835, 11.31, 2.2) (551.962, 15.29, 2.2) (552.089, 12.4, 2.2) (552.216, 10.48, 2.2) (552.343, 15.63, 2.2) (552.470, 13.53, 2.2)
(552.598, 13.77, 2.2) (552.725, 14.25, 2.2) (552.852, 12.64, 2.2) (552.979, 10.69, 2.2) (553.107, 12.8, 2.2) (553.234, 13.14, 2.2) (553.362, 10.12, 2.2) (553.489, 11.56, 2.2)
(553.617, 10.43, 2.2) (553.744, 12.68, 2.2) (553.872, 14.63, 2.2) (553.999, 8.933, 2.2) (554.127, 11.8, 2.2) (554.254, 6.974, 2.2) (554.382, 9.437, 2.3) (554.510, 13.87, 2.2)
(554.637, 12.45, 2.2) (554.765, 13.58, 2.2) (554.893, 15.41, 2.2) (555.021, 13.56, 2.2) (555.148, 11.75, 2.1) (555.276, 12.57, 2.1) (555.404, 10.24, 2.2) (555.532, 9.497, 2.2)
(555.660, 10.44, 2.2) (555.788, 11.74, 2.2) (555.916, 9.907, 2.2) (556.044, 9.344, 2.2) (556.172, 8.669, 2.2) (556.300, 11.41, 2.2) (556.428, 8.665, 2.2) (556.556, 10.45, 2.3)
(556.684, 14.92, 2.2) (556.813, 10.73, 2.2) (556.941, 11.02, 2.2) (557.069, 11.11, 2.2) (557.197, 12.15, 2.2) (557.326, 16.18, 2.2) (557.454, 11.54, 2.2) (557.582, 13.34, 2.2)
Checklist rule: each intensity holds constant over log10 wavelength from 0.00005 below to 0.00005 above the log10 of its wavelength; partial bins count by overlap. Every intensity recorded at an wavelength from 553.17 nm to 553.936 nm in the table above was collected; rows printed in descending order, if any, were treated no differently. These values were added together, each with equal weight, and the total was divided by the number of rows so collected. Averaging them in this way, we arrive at 12.1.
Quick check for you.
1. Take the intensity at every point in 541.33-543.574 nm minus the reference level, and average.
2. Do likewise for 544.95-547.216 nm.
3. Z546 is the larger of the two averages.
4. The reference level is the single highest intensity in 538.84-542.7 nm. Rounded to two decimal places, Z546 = -4.42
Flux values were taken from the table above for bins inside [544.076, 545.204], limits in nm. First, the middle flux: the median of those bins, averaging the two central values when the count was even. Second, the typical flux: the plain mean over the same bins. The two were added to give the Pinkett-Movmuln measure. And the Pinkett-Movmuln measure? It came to 25.8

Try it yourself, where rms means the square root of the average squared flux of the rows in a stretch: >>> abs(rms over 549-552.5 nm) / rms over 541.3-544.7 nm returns 1.04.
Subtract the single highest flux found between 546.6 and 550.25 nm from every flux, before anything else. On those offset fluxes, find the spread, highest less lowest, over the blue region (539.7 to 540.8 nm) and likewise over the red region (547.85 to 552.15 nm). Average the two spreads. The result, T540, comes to 7.6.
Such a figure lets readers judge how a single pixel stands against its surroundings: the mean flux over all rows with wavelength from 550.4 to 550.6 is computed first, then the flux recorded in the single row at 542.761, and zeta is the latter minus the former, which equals -1.2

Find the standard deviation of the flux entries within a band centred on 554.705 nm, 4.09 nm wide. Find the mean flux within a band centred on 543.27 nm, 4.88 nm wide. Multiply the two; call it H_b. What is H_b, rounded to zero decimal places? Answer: 25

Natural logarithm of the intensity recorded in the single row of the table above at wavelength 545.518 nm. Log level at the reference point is 2.45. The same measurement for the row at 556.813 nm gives 2.37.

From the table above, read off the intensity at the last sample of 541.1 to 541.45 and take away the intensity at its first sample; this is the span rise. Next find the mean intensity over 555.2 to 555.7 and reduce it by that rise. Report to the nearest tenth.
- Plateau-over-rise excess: 13.6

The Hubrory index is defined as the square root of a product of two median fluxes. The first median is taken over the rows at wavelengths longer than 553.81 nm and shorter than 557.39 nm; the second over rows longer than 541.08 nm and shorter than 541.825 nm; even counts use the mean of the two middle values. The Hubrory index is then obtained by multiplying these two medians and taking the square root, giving 11.81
